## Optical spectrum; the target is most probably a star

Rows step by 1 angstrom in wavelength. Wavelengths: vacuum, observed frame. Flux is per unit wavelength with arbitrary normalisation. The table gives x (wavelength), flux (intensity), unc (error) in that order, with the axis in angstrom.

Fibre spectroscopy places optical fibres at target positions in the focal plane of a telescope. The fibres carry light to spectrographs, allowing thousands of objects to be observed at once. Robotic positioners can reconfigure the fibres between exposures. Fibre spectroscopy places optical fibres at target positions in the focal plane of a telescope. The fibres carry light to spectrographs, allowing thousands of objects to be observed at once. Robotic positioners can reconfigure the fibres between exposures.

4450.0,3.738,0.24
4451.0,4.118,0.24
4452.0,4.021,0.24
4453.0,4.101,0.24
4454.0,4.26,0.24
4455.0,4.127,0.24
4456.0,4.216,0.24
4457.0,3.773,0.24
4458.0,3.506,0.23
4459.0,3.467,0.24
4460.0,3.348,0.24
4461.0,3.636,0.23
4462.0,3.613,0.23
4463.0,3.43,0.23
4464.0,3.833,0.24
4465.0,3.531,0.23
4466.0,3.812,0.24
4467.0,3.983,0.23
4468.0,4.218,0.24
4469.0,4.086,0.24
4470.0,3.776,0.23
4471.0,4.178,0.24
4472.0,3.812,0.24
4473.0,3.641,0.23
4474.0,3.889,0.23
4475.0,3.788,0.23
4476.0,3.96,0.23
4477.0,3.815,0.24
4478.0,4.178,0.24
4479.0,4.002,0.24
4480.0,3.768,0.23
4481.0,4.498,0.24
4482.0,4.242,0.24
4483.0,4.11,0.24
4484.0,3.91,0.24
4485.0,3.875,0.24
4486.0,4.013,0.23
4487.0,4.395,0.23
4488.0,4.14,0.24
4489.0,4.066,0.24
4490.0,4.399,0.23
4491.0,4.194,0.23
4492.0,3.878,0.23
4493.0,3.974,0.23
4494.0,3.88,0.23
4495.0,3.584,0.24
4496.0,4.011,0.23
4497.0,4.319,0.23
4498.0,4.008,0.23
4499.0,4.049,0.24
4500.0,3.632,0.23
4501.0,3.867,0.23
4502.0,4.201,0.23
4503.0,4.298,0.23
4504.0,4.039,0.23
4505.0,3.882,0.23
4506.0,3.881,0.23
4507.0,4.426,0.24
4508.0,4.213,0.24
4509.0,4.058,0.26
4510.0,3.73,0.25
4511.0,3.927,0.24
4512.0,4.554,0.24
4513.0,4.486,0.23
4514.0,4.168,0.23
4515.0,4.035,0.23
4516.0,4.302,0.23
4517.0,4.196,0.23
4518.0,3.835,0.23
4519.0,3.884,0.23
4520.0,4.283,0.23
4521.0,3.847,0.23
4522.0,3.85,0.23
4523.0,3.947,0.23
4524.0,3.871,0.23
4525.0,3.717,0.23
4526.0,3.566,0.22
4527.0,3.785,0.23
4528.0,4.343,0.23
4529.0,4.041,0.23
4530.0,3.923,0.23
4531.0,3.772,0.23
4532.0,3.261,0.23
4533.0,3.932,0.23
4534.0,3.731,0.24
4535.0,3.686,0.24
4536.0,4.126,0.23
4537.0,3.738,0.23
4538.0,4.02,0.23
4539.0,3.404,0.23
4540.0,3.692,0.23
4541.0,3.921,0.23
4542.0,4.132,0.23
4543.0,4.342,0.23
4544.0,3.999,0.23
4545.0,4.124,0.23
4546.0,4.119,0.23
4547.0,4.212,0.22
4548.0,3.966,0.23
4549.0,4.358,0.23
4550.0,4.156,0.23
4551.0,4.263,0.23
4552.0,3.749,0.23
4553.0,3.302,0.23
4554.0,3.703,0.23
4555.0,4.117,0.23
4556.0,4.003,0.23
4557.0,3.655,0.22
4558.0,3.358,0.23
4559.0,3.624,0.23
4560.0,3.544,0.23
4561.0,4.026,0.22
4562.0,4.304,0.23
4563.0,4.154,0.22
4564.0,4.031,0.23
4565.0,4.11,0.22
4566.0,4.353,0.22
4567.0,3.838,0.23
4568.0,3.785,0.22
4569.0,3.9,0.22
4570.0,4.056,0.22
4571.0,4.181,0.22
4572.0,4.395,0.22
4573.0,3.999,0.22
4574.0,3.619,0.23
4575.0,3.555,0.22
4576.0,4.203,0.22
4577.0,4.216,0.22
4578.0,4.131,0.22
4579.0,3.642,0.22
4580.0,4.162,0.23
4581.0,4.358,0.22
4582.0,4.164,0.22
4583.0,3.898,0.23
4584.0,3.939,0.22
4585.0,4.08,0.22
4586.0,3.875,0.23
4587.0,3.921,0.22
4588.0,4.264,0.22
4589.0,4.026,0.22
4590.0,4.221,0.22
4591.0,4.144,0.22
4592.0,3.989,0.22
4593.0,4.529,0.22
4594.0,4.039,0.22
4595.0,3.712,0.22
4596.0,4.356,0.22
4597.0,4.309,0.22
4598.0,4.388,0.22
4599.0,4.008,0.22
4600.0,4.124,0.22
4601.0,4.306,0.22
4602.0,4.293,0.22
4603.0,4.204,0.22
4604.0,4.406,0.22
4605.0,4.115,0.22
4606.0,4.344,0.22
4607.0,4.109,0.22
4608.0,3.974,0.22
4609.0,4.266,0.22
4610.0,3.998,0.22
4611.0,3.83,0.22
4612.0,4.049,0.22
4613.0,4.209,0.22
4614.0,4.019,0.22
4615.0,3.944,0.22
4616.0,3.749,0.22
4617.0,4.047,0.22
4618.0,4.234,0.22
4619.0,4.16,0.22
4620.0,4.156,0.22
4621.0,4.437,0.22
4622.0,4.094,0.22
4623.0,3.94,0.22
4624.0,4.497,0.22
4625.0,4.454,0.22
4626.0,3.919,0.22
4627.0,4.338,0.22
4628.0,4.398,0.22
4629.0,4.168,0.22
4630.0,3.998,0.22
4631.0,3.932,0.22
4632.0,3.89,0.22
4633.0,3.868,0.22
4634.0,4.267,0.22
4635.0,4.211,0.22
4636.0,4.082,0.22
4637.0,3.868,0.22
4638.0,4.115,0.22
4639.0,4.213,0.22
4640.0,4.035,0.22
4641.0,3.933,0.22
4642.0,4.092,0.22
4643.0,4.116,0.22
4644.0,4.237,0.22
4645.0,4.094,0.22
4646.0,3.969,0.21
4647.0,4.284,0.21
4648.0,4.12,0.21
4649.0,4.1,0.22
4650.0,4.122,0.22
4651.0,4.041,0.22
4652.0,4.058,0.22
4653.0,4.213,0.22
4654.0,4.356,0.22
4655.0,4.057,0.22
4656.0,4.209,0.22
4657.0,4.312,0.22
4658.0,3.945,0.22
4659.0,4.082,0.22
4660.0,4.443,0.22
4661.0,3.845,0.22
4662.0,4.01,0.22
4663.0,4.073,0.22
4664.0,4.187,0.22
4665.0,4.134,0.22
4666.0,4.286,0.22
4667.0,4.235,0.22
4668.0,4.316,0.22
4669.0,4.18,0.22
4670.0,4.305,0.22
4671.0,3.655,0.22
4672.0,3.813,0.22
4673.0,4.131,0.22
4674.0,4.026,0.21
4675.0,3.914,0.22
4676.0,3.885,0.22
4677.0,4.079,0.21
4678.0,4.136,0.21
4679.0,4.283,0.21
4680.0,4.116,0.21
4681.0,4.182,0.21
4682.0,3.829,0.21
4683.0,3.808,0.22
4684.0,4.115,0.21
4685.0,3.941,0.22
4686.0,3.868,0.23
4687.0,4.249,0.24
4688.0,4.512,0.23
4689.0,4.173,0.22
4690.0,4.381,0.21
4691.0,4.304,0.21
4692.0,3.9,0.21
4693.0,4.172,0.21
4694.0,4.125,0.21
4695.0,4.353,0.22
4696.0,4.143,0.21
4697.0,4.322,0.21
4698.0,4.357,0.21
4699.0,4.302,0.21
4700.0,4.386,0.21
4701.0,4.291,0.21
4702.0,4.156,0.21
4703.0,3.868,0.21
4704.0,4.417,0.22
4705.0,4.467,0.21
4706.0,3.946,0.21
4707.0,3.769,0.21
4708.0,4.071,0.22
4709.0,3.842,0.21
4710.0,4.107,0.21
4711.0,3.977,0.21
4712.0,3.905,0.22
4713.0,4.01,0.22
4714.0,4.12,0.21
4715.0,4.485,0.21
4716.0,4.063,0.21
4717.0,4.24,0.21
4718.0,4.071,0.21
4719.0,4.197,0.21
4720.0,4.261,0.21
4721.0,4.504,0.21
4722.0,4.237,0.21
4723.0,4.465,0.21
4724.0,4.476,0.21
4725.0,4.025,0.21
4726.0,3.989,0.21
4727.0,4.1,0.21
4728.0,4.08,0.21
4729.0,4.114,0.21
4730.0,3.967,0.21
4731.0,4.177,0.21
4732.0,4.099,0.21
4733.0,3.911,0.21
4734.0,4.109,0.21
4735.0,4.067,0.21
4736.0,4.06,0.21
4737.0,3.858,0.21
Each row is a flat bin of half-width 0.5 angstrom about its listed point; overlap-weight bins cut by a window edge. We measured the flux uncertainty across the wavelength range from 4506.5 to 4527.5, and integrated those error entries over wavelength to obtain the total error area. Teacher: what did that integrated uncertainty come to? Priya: 4.91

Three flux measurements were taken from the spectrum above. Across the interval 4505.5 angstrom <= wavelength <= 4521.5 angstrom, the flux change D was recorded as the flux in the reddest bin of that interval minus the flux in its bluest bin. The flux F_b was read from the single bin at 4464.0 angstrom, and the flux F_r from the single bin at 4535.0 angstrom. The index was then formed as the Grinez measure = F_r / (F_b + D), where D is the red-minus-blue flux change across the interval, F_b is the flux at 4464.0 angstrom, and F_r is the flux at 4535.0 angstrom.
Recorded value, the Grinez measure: 0.97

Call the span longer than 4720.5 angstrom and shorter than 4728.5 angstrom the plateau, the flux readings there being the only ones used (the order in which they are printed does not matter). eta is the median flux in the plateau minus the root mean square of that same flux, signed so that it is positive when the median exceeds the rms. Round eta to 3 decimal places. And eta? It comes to -0.071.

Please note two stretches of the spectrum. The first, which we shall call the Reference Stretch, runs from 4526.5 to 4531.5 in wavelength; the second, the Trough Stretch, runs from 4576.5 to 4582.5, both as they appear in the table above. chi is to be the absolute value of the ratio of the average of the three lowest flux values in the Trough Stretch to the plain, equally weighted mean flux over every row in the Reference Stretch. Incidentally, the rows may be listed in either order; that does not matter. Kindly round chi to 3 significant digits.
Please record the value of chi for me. 1.00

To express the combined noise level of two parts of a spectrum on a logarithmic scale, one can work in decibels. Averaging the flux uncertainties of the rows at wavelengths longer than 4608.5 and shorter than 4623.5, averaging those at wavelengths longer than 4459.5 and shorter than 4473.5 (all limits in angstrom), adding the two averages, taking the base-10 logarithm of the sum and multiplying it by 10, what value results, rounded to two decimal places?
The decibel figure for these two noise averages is -3.42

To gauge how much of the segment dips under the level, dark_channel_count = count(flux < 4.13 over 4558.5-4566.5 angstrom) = 5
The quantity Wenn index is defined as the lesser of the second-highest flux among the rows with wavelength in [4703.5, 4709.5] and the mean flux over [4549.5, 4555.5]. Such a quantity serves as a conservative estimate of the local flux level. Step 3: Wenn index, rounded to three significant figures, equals 3.88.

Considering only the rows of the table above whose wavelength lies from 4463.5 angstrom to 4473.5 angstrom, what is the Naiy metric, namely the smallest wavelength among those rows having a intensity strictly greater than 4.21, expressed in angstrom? 4468.0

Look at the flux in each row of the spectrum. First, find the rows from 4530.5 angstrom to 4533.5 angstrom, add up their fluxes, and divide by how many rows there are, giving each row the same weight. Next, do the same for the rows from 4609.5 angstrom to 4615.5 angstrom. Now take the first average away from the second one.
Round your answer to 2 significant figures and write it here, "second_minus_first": 0.35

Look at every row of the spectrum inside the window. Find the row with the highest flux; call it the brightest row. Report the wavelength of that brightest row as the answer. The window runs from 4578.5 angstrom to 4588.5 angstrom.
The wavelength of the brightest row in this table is 4581.0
